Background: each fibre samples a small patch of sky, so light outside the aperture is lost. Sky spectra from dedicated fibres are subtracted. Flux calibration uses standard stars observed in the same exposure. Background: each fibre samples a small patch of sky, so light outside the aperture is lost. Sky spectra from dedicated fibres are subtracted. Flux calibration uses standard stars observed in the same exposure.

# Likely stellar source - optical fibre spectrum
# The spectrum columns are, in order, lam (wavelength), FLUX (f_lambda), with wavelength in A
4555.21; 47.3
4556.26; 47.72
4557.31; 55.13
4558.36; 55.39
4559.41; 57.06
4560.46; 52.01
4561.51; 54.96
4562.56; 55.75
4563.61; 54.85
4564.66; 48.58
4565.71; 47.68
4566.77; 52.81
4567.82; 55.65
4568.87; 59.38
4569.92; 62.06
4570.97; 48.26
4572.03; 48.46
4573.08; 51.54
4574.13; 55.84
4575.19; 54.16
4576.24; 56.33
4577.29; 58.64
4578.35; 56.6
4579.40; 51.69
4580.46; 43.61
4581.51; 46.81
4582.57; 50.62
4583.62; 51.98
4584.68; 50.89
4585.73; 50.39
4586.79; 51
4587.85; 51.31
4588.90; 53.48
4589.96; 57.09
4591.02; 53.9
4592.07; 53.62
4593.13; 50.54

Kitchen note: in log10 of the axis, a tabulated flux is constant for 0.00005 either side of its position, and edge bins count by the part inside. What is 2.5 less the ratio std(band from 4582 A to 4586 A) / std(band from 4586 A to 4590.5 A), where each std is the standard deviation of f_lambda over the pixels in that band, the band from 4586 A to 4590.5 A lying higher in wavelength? 2.2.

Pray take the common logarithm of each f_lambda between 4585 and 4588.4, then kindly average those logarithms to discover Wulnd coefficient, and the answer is 1.71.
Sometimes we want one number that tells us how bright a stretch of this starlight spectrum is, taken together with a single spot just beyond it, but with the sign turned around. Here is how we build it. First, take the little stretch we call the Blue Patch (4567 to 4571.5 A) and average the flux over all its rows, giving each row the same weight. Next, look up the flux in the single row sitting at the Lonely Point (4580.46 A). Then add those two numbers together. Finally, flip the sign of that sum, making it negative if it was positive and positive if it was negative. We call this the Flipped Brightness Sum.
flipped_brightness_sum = -100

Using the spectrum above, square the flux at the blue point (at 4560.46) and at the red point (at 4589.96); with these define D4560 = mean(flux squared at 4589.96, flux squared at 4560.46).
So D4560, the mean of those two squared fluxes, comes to 2982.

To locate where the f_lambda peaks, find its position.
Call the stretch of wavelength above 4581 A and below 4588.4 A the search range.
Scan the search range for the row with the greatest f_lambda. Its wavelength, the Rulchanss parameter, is 4583.62 A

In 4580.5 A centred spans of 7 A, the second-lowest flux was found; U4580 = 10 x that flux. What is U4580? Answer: 468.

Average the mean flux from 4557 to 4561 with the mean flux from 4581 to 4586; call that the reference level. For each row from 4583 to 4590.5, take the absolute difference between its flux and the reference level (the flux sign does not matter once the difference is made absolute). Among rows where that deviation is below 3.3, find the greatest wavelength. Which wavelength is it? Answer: 4588.90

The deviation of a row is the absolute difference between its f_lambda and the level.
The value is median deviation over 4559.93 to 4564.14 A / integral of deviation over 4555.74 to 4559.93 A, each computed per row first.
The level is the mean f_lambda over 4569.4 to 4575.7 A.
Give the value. 0.11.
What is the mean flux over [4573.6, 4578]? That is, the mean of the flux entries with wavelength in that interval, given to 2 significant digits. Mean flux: 56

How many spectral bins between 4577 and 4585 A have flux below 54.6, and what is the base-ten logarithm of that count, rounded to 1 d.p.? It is 0.8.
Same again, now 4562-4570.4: 0.5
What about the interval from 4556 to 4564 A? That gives 0.3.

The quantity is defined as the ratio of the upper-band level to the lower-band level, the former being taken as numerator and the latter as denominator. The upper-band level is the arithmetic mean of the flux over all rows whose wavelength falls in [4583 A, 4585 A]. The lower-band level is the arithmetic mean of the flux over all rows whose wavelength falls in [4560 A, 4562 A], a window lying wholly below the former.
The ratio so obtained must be 0.96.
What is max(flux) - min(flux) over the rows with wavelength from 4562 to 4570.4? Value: 14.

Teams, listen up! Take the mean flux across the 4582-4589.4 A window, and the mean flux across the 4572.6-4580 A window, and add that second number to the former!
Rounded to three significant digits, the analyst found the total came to 106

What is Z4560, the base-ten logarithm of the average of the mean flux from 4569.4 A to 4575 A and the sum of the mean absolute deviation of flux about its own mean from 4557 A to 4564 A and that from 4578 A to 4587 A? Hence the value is 1.45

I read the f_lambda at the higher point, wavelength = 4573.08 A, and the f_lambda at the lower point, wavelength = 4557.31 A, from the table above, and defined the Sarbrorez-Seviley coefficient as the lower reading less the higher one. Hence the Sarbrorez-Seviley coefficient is 3.6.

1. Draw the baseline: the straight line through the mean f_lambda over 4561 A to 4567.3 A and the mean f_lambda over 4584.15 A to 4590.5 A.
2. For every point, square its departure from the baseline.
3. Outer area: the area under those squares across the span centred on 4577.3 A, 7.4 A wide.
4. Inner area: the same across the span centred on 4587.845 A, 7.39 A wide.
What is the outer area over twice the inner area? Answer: 2.3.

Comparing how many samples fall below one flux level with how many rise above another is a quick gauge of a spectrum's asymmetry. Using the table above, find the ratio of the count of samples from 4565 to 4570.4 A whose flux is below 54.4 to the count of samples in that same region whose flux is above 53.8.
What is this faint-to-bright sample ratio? 0.67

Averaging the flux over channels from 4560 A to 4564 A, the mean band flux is 54.4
